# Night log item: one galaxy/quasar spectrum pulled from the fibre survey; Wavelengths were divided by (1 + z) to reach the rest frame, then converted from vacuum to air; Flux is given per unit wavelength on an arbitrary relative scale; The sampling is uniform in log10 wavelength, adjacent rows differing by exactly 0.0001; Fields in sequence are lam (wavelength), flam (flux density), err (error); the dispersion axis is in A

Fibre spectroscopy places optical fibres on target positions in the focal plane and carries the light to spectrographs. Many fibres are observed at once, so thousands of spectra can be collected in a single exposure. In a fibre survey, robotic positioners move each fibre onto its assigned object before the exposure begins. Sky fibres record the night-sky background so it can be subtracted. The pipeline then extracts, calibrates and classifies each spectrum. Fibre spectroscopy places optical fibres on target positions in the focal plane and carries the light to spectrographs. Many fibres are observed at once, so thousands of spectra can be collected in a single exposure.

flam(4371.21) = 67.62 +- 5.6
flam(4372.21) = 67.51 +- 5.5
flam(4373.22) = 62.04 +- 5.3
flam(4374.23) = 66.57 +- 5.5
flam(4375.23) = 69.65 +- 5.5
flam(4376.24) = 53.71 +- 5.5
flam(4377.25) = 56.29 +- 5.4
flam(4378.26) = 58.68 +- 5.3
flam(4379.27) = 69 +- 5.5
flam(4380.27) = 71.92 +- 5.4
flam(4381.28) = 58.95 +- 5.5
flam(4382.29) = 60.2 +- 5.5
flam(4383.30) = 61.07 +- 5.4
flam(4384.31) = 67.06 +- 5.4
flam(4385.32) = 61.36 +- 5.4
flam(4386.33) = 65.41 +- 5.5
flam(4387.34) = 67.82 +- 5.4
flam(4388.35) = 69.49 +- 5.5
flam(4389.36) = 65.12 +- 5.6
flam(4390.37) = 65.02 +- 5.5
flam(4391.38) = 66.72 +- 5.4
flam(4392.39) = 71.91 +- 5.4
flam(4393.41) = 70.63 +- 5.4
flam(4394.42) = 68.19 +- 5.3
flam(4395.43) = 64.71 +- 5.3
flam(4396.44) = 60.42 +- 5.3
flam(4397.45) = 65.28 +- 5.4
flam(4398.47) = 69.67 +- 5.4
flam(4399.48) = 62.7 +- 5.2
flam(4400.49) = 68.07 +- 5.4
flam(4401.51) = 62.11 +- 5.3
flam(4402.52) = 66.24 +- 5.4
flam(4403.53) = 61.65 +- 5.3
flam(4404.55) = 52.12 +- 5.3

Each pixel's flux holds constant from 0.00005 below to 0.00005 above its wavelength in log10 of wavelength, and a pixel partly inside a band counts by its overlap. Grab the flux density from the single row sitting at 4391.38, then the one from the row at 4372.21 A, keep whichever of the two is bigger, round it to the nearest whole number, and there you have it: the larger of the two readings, 68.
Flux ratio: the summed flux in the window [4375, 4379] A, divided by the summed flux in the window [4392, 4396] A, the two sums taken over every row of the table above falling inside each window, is 0.865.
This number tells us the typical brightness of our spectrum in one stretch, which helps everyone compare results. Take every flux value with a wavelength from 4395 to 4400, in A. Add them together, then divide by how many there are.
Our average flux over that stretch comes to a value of 64.6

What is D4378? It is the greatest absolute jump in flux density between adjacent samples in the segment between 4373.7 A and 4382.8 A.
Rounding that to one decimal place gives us 15.9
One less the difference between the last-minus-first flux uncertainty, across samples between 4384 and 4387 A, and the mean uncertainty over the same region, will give 6.33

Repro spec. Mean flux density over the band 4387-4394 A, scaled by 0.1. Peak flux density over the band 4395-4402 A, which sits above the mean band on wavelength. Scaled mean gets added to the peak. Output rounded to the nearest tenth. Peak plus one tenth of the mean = 76.5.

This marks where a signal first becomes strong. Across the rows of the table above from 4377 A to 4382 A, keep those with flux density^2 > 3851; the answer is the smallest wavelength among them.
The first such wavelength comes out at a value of 4379.27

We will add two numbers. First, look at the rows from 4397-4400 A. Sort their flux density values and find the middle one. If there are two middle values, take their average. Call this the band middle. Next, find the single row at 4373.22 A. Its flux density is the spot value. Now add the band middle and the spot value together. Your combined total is 127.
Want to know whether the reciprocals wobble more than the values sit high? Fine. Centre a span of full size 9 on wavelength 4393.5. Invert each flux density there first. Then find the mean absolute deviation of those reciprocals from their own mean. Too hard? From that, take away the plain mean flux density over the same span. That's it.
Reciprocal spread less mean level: -66.4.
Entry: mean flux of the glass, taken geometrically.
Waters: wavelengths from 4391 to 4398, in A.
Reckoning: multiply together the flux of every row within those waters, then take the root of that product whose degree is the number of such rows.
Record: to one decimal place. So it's 66.7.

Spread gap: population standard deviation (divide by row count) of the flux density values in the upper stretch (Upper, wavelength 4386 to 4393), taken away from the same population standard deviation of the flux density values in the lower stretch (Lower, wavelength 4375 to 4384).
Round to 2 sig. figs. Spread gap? 3.7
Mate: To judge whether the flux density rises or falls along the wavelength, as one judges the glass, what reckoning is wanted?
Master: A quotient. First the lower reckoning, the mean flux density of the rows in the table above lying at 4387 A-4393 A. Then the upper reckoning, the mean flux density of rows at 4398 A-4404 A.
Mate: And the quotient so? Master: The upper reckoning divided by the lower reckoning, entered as 0.96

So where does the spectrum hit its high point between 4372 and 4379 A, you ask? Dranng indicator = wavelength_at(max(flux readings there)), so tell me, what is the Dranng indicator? 4375.23 A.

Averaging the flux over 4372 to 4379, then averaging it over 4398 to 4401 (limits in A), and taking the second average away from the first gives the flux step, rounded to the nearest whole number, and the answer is -5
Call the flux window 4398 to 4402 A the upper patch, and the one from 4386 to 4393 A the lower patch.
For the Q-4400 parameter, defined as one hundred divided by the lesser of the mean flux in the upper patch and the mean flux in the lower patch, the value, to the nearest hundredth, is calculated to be 1.52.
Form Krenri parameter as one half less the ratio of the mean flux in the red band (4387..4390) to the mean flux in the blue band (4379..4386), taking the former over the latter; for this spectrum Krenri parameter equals -0.55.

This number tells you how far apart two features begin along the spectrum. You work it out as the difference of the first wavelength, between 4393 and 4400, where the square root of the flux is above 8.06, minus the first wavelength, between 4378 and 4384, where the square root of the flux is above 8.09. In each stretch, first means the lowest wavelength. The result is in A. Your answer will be 14.1 A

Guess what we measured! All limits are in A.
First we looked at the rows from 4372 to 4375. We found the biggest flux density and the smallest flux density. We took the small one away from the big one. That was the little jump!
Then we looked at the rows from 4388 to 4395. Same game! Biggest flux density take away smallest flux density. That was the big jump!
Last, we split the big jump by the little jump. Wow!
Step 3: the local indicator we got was 1.26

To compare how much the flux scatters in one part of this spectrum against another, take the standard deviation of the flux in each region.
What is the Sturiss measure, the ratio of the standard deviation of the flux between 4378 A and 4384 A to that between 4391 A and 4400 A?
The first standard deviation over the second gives 1.5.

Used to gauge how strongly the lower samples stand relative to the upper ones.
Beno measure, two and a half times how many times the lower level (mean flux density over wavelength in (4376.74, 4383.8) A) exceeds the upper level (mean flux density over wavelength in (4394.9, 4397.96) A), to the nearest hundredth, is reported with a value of 2.45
